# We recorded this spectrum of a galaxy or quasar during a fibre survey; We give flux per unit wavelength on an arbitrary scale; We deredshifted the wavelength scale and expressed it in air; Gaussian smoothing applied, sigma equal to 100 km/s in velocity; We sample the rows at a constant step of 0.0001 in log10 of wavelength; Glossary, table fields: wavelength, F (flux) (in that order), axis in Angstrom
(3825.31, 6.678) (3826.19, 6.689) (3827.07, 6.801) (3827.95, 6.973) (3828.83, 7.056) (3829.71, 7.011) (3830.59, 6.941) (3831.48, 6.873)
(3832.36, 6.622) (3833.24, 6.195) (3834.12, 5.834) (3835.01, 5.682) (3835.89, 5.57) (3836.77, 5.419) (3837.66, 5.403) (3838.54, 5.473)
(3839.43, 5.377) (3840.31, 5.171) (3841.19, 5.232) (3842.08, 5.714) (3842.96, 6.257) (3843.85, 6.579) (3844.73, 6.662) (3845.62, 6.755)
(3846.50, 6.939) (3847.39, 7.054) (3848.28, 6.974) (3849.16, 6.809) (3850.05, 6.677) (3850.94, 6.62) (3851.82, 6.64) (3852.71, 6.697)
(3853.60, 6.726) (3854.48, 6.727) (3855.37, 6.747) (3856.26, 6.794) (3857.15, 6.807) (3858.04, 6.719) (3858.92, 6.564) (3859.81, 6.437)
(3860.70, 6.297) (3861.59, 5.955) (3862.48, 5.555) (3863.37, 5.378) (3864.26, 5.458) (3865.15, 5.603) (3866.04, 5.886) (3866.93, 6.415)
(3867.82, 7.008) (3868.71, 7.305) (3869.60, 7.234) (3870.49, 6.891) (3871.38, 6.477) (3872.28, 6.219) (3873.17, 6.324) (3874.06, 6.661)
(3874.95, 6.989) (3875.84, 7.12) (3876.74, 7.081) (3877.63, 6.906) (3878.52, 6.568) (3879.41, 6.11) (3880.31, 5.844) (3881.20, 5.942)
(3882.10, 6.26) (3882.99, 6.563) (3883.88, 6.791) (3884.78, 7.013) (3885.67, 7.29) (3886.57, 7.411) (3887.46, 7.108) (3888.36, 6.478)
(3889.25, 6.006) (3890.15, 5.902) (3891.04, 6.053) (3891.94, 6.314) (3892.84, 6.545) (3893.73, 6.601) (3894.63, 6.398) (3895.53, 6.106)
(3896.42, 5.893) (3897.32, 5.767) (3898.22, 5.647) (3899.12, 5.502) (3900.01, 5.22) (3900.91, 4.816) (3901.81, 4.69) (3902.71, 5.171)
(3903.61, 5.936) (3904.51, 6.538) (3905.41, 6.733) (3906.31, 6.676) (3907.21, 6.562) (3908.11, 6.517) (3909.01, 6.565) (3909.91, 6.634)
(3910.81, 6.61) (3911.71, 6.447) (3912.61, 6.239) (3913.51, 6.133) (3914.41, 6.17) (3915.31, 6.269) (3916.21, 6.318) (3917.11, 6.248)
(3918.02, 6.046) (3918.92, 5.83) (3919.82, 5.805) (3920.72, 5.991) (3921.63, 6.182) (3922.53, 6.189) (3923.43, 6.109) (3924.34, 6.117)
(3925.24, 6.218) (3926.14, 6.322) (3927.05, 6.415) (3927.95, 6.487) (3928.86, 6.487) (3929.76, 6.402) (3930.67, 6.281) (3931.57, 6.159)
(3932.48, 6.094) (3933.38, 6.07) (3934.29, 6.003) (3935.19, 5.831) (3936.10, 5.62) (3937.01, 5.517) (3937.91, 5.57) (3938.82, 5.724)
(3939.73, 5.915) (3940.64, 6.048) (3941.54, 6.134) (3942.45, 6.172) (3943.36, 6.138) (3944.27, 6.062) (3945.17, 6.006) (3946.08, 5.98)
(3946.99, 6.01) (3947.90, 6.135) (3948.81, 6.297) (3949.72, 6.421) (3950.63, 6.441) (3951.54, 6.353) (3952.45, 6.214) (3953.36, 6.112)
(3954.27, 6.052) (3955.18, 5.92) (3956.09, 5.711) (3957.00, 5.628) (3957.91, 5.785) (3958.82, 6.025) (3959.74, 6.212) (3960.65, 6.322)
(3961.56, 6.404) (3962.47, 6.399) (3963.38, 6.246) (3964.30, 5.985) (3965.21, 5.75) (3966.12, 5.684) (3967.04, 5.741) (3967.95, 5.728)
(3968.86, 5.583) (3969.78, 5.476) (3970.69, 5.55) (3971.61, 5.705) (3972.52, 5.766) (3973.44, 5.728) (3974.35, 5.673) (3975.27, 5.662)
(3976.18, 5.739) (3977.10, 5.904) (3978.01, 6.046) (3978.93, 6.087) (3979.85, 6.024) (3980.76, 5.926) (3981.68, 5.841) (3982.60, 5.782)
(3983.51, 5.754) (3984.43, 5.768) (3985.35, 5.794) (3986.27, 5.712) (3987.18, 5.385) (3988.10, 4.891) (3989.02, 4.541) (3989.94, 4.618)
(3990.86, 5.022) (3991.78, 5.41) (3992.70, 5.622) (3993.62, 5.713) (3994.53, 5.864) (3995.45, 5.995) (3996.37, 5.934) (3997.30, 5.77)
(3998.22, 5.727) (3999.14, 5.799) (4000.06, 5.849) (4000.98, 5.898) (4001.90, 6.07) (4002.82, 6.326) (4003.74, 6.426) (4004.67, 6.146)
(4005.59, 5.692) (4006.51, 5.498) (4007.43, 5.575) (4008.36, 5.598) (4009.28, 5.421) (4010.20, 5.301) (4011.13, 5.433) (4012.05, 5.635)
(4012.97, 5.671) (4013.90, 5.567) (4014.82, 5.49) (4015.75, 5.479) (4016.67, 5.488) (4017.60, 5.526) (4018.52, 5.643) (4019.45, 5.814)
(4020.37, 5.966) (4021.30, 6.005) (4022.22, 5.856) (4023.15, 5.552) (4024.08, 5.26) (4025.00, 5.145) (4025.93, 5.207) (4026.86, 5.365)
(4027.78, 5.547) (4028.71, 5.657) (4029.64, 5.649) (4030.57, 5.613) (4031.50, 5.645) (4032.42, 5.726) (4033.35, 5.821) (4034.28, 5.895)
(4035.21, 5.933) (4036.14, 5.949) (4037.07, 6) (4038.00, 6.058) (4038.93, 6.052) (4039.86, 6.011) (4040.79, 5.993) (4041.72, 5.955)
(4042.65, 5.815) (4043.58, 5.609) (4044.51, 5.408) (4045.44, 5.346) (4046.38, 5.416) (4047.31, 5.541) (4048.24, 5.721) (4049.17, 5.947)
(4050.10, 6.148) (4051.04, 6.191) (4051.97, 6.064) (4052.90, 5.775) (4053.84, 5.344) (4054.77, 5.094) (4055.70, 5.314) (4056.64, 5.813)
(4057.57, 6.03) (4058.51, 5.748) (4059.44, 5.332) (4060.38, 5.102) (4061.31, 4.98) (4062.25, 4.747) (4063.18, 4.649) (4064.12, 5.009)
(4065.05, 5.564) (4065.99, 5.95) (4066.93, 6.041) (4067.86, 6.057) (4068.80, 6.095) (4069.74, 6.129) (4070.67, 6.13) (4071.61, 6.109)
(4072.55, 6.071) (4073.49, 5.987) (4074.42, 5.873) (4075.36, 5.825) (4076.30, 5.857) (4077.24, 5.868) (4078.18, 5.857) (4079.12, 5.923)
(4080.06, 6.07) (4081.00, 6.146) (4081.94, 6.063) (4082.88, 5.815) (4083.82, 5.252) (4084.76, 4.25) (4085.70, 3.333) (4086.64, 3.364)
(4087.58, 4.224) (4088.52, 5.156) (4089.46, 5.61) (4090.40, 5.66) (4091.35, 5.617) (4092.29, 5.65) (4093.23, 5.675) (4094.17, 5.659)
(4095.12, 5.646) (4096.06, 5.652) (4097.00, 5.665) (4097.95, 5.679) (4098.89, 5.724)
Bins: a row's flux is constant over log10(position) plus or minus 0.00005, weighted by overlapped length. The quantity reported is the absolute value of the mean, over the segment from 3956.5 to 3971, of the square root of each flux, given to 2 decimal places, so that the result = 2.43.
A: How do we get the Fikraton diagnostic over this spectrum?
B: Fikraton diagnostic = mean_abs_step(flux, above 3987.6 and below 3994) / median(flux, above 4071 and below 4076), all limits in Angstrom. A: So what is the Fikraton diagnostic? 0.042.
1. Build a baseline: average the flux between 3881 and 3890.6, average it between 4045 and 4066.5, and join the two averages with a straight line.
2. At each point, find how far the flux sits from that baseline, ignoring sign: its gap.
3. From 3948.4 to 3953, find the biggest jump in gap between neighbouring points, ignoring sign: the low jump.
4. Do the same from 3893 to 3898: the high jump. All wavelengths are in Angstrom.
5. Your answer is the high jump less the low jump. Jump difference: 0.15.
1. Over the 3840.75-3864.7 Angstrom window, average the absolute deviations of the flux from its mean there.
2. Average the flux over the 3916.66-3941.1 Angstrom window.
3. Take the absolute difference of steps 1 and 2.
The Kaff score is 5.64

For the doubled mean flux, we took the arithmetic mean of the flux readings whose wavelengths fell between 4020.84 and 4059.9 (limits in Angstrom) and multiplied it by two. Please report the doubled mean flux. 11.4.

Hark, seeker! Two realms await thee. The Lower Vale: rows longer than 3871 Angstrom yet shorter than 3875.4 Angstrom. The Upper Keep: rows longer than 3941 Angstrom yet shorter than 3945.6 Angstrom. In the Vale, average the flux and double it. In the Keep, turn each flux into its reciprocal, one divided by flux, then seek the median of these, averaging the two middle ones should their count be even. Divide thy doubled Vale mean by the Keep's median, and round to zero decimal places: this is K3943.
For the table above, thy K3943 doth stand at 80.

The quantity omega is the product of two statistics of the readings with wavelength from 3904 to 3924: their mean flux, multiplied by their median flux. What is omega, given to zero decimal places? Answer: 39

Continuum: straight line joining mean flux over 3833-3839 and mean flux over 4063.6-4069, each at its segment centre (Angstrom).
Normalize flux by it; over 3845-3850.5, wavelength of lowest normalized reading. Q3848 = 3850.05 Angstrom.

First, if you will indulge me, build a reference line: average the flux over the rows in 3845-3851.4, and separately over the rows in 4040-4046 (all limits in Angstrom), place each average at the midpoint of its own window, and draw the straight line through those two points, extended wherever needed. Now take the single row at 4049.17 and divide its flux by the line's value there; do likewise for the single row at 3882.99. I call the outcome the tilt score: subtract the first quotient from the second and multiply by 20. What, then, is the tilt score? -1.2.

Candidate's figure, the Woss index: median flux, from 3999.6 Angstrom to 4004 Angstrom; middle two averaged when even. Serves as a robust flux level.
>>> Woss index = 6.07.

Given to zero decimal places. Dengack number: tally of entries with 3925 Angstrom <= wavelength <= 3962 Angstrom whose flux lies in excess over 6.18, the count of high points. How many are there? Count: 15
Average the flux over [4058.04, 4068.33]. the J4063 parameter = 5.38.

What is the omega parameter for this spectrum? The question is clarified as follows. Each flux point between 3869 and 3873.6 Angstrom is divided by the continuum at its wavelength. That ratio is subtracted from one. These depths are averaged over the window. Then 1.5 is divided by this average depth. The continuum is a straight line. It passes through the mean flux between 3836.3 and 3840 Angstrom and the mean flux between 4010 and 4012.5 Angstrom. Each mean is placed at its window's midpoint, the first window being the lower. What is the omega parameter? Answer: -7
